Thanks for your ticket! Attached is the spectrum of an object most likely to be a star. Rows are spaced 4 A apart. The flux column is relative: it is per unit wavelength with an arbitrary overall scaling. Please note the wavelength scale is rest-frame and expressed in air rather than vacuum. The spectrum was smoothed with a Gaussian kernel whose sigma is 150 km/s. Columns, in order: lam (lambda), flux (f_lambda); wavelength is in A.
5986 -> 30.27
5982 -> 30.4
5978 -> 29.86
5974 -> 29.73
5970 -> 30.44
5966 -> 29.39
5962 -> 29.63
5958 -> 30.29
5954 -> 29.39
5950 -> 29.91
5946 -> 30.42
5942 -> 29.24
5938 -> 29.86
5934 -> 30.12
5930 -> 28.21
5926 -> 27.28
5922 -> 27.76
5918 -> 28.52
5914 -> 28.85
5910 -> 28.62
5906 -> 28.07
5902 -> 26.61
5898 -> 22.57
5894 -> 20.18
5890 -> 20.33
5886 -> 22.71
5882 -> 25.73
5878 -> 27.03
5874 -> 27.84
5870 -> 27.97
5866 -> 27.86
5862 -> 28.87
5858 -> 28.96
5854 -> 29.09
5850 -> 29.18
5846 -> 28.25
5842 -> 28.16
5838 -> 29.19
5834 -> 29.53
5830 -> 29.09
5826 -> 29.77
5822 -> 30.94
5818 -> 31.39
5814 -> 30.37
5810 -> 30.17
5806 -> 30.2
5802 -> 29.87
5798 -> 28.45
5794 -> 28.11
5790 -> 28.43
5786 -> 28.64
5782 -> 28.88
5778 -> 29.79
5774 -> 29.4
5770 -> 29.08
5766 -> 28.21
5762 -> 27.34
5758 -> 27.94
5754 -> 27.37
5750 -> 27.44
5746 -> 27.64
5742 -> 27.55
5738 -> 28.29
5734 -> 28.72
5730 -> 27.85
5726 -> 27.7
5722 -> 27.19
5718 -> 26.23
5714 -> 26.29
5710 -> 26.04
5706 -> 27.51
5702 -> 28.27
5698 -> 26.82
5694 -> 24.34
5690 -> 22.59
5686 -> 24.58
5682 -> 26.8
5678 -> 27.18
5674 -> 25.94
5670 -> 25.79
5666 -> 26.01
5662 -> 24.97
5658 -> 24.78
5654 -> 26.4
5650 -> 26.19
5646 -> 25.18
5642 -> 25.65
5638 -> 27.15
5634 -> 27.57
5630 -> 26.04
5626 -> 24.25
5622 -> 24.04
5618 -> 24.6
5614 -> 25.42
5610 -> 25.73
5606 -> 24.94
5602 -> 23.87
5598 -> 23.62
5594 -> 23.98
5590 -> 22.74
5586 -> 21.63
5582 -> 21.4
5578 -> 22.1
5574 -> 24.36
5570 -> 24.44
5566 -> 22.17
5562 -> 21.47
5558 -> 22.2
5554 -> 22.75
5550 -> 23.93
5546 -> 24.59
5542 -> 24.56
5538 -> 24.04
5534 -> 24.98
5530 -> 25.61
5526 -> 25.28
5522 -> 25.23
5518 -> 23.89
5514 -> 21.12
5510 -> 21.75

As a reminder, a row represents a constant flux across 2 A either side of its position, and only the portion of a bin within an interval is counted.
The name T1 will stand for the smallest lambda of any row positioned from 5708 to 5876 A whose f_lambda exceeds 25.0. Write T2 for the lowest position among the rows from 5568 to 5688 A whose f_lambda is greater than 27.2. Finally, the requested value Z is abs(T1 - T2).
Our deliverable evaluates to 76 A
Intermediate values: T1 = 5710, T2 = 5634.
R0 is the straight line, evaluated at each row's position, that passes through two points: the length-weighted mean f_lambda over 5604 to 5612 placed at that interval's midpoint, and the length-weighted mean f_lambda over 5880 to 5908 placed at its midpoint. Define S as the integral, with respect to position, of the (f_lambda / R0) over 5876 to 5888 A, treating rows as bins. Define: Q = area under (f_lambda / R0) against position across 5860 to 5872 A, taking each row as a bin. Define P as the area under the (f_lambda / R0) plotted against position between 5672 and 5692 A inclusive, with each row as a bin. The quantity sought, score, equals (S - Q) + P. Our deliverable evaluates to 19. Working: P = 20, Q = 14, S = 13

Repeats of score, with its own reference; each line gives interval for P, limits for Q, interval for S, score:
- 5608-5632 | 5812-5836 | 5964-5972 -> 4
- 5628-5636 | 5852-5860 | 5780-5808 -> 32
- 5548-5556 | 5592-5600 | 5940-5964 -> 30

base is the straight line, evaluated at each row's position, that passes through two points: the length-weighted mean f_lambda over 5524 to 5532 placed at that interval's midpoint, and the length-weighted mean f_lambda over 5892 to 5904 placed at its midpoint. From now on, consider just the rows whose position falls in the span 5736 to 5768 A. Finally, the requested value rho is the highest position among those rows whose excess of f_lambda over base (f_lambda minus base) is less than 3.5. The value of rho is 5762 A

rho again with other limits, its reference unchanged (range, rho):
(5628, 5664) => 5662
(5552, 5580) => 5578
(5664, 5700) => 5698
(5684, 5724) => 5722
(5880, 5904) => 5898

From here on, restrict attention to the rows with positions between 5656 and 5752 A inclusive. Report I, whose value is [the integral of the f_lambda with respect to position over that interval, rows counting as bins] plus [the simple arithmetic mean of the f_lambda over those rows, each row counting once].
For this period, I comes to 2573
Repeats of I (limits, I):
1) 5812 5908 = 2666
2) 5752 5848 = 2823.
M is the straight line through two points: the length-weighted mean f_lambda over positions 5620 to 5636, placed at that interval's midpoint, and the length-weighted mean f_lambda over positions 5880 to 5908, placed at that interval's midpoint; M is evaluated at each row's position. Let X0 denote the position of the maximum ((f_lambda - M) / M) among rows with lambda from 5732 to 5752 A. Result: 5734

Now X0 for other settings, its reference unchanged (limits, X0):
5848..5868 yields 5850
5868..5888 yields 5870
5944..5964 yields 5946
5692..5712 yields 5702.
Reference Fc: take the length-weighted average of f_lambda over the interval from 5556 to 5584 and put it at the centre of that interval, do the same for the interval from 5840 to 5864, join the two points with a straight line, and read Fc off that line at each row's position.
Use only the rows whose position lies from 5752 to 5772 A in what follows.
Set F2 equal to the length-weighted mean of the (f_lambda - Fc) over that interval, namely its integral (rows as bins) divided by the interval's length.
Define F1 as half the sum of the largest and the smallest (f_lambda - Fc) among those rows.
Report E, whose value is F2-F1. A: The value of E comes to -0.13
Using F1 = 1.34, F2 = 1.2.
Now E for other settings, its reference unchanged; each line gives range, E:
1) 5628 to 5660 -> -0.01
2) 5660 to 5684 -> 0.00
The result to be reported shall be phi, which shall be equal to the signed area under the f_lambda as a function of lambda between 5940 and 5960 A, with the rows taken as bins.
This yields 597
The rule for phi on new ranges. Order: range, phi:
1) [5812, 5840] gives 841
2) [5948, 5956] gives 237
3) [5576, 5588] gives 261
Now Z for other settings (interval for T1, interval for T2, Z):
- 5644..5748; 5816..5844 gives 172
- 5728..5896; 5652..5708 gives 28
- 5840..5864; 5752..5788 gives 88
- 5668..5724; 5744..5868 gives 76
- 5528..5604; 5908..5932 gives 380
